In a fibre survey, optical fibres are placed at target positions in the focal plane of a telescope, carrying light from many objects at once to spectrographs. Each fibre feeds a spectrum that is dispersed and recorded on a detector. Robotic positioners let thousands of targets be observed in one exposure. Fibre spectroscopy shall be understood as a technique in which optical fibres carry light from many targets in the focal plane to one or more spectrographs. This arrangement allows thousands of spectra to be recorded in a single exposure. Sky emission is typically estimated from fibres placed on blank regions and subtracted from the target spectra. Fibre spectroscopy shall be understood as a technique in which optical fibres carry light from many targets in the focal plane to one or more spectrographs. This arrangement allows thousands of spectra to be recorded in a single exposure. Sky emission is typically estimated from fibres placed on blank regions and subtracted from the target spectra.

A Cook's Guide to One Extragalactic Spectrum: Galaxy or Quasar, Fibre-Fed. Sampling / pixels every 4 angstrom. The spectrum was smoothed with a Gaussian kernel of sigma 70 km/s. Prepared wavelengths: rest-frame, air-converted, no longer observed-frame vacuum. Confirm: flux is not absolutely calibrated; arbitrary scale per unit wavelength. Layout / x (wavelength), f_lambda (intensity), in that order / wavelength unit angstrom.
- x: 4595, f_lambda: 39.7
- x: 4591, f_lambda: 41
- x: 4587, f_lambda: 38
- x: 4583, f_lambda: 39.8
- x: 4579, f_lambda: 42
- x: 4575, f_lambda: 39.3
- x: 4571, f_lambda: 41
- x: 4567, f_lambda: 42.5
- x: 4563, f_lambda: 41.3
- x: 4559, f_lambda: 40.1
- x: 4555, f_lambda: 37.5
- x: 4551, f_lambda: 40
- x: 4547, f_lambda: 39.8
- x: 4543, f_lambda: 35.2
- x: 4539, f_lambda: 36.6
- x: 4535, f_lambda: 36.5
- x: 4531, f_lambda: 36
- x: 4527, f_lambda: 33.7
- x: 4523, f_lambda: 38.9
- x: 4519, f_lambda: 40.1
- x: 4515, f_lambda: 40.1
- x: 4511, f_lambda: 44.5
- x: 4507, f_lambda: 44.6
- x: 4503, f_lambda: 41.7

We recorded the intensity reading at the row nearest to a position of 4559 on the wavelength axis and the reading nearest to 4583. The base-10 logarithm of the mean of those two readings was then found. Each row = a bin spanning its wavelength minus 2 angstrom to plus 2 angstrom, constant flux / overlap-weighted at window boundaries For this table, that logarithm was 1.60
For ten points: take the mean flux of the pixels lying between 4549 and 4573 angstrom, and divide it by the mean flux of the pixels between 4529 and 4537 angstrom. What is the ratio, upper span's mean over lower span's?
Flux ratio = 1.11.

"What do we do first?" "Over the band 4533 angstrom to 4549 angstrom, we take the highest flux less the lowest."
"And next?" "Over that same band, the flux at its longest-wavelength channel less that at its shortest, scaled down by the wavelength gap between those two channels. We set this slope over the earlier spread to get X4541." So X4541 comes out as 0.060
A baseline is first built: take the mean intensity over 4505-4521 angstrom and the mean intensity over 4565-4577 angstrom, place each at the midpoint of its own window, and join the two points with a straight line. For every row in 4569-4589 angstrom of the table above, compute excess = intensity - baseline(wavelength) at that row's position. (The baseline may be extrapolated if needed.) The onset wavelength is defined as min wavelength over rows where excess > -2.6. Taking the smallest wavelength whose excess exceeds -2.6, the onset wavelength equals 4571 angstrom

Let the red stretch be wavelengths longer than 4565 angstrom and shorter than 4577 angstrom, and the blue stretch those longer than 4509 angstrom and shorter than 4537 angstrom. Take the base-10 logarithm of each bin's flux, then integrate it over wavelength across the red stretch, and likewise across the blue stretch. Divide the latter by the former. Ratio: 2.3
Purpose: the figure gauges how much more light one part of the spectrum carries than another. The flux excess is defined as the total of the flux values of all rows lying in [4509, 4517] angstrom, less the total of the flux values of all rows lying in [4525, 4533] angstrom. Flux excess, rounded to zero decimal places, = 15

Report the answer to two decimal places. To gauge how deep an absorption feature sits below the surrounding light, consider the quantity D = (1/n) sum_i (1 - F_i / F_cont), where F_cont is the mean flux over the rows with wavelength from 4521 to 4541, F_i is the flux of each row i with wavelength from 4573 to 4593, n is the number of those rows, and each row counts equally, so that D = -0.10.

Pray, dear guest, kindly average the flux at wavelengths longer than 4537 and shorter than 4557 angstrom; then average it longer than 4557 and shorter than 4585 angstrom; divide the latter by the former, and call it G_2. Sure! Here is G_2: 1.08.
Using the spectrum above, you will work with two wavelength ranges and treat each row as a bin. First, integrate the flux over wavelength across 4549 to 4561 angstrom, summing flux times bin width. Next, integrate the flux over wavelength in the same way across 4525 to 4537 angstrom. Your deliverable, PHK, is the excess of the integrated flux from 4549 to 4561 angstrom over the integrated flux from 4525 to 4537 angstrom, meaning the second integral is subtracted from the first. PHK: 46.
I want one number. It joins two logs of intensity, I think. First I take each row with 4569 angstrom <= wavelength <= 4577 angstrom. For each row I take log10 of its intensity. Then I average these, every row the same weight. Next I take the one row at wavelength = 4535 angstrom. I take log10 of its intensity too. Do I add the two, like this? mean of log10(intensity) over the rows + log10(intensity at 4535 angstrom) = 3.17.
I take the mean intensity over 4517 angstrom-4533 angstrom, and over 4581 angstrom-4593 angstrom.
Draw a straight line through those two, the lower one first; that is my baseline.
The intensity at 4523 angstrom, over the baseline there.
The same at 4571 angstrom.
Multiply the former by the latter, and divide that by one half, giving 2.21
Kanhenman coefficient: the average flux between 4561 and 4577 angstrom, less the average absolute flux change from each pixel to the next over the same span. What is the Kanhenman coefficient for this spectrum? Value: 39.6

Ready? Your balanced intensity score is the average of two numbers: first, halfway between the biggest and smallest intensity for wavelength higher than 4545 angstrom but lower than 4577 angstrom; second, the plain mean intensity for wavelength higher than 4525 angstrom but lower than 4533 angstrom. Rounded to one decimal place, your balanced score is 37.4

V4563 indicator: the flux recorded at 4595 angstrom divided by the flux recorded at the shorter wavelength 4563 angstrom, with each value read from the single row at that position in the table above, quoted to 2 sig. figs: 0.96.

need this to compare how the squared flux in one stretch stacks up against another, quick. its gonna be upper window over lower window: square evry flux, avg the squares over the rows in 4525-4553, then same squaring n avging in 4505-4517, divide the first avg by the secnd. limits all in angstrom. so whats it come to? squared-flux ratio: 0.73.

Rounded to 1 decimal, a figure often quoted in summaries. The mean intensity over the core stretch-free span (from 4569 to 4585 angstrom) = 40.5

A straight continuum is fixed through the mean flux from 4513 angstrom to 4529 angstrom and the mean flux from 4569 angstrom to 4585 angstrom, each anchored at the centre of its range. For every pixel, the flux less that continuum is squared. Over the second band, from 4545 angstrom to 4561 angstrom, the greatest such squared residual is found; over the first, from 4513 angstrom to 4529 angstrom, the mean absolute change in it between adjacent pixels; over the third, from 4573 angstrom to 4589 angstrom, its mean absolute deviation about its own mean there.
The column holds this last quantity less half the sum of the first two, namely -4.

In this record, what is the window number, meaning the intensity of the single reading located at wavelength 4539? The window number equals 36.6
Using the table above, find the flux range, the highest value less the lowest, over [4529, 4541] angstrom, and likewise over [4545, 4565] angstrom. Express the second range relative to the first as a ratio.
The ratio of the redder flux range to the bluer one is 6.3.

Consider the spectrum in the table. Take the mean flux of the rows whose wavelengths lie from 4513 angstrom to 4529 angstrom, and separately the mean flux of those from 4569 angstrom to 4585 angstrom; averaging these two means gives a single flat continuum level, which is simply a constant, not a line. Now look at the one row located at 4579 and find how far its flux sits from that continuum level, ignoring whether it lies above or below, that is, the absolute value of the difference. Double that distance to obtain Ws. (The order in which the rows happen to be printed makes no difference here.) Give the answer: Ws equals 5.3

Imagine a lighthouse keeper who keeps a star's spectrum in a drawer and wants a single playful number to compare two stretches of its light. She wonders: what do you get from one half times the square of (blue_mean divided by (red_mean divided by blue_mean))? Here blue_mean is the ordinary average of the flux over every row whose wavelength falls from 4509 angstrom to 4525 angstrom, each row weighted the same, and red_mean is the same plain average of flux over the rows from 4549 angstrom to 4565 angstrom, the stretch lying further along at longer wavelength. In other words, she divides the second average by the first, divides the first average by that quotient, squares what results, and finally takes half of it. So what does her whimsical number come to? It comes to 887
